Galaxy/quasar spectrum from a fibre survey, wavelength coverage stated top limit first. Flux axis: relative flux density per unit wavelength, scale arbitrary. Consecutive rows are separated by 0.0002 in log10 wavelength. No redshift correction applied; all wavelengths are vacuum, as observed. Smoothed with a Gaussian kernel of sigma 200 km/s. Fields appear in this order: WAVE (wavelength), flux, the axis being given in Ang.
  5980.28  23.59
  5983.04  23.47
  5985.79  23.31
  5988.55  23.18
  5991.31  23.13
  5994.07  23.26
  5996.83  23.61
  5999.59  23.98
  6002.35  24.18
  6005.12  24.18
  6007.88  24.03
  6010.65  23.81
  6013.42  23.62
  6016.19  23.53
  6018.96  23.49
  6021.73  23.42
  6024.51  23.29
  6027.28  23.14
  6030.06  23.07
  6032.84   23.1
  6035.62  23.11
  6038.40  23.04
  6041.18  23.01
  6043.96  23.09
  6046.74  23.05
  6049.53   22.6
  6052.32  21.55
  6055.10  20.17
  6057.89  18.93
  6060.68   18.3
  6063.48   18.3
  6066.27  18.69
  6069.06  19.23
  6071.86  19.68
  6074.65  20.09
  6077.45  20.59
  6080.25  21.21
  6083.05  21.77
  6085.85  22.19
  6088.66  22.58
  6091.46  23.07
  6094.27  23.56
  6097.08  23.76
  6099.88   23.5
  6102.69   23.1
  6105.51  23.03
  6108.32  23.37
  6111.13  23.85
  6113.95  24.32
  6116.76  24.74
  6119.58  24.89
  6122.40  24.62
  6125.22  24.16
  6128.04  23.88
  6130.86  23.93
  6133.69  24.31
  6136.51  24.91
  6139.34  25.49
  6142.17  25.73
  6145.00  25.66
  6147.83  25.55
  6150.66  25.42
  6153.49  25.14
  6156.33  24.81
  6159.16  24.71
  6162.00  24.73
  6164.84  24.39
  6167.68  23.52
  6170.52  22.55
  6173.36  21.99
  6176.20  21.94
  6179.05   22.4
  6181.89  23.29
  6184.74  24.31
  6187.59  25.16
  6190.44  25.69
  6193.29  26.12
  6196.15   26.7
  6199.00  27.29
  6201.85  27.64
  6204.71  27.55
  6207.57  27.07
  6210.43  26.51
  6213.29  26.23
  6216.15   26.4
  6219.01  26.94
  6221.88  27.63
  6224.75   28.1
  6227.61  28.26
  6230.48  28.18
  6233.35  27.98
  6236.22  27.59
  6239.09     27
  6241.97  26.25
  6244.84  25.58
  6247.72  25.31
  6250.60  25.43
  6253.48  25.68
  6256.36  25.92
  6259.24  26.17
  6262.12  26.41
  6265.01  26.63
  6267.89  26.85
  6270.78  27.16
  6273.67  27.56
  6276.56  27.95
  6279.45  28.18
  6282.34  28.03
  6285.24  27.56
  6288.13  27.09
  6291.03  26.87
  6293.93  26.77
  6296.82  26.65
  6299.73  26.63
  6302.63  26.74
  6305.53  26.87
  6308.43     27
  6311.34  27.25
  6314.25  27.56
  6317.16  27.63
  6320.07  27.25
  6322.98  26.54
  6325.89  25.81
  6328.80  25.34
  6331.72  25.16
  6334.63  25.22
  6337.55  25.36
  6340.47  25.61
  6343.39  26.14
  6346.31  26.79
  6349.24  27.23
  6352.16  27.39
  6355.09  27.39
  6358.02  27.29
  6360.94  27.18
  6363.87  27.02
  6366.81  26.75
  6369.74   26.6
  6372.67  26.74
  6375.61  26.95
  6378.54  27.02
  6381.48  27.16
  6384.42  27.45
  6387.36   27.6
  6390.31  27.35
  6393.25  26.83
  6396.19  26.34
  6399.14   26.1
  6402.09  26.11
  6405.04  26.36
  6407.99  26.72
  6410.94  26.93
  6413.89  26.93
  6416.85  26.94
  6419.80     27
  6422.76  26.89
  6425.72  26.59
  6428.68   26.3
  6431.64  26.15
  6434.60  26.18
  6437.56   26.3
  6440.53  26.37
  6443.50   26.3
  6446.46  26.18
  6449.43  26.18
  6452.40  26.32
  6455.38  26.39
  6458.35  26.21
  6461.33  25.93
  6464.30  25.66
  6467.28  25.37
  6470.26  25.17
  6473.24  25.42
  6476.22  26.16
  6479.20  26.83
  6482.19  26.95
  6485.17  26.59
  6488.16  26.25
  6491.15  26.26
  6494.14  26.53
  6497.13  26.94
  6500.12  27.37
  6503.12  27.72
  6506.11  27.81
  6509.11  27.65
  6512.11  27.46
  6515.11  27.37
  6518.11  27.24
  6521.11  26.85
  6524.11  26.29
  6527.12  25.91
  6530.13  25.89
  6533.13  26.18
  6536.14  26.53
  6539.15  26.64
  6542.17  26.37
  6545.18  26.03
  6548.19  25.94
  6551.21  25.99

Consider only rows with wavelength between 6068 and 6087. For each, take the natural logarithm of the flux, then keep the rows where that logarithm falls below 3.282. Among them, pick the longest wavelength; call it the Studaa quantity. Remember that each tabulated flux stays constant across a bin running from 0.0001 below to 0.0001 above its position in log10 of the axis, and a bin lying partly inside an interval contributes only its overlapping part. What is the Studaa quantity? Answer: 6085.85 Ang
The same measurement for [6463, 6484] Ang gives 6476.22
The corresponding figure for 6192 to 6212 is 6210.43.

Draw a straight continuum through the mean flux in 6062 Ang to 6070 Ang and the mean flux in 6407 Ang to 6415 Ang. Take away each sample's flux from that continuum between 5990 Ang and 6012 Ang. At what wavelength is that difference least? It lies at 6002.35 Ang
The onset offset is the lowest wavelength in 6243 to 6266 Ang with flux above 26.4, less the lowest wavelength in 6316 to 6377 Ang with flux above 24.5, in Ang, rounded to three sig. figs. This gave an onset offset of -55.0 Ang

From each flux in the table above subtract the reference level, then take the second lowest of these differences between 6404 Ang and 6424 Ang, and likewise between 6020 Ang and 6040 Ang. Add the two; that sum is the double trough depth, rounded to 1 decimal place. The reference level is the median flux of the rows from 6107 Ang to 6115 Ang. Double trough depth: 2.1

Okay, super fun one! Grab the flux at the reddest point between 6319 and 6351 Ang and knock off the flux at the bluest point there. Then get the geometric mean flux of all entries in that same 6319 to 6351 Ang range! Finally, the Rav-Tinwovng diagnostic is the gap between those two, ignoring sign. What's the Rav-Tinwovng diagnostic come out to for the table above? 26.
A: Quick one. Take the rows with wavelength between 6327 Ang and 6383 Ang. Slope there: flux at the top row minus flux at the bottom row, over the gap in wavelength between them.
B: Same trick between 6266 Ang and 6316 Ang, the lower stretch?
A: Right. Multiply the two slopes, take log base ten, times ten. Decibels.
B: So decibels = -32.8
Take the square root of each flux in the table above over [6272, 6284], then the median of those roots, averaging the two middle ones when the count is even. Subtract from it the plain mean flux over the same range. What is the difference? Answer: -22.6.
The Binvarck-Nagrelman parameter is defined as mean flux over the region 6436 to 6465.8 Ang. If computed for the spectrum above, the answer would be 26.18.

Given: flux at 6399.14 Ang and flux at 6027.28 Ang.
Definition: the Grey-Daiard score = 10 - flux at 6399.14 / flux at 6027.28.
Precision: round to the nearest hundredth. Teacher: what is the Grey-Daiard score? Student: 8.87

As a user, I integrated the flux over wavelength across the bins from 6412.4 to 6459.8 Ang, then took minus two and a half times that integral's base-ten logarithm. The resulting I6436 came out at -7.75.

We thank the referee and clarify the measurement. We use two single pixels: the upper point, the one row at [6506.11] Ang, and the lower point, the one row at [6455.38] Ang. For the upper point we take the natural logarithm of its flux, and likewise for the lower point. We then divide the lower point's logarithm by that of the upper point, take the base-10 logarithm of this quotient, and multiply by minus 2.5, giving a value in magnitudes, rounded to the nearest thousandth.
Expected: 0.017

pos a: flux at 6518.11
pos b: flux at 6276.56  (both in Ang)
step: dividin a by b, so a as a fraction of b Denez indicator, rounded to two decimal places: 0.97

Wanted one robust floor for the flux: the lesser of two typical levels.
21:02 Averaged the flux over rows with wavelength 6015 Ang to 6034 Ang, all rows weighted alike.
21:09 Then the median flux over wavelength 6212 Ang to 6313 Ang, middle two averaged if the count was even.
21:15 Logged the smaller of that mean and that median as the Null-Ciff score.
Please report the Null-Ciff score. 23.3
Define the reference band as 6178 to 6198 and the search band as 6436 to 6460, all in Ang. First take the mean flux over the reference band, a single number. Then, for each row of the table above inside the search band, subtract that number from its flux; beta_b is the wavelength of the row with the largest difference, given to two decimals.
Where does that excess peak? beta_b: 6455.38 Ang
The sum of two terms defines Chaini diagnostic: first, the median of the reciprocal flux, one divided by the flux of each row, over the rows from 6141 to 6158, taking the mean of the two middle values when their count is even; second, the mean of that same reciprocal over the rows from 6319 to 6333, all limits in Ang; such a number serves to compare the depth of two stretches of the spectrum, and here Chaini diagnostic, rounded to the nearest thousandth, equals 0.078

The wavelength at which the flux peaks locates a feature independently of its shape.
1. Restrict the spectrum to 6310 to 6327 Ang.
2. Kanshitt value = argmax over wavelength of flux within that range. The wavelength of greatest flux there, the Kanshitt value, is 6317.16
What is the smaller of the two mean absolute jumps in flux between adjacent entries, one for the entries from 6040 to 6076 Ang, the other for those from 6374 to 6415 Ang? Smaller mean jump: 0.23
